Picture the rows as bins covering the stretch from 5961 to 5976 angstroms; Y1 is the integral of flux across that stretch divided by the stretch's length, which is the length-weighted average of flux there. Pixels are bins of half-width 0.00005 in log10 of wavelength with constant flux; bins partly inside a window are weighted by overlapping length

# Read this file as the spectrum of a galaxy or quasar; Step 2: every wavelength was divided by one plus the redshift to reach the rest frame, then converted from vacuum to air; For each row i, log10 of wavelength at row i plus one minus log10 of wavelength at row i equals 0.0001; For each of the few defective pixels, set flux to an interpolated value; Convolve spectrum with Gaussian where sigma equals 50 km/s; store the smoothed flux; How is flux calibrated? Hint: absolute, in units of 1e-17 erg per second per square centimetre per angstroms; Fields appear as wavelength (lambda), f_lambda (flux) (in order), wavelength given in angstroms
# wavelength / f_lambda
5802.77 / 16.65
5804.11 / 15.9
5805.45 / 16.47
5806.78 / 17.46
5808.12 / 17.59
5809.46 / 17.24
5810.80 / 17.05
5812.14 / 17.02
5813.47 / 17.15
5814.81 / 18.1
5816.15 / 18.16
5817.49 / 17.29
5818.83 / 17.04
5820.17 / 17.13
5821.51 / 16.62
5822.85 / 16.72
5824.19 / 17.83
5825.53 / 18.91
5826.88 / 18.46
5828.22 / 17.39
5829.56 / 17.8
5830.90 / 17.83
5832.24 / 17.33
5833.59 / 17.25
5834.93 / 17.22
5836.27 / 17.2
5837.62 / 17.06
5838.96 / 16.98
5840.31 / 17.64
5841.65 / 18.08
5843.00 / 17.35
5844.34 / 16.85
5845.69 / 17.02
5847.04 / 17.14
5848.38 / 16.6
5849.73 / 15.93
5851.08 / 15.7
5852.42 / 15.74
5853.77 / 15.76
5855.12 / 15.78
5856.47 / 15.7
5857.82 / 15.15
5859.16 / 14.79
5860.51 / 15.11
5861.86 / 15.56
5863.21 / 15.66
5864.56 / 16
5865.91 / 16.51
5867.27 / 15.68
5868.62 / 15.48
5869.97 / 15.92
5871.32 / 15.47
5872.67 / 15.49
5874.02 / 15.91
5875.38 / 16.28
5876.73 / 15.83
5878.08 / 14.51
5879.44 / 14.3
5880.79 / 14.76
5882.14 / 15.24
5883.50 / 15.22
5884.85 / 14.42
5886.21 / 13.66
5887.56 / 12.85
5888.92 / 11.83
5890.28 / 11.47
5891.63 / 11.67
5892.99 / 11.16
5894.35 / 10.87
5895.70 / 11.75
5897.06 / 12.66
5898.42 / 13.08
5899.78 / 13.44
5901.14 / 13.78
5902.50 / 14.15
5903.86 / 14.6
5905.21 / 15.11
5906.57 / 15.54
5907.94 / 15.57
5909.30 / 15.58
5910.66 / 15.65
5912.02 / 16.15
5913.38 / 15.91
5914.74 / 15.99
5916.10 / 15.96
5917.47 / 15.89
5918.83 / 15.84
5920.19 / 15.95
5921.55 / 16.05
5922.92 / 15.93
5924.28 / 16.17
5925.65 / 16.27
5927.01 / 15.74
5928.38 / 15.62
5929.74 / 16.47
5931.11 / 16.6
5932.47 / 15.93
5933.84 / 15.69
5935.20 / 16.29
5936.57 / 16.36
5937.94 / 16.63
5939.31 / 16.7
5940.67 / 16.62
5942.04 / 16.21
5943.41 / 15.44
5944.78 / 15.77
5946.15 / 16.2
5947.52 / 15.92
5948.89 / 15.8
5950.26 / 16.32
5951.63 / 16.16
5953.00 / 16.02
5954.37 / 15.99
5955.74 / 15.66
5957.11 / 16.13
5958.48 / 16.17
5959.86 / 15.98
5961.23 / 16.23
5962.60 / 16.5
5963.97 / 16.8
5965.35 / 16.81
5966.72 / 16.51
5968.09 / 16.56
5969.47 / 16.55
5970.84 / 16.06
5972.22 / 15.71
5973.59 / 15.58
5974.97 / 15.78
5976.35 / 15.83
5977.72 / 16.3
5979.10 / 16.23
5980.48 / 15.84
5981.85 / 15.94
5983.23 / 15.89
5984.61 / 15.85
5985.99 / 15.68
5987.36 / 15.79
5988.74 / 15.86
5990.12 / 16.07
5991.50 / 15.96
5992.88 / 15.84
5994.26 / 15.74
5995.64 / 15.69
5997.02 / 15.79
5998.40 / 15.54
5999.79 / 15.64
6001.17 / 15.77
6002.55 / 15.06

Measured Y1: 16.3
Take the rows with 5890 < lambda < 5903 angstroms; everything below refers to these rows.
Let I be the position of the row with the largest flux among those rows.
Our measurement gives 5902.50 angstroms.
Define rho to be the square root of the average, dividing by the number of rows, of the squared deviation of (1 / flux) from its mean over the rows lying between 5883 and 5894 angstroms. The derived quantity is 0.0084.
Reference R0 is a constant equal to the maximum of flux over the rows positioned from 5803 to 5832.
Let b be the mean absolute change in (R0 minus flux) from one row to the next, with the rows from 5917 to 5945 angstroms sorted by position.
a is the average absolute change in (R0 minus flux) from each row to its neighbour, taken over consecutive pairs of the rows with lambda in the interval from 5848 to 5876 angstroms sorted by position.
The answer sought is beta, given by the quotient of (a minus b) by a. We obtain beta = 0.1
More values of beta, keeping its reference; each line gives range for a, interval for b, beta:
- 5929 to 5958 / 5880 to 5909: -0.6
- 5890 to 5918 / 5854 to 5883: -0.2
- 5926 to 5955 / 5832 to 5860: 0.1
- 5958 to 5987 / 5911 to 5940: -0.2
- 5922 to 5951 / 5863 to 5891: -0.5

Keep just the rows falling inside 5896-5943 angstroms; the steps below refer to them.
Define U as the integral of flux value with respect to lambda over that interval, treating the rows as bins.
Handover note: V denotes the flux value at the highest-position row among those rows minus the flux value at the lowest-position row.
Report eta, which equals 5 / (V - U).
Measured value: -0.007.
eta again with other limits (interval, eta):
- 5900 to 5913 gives -0.026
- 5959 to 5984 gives -0.012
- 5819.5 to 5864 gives -0.007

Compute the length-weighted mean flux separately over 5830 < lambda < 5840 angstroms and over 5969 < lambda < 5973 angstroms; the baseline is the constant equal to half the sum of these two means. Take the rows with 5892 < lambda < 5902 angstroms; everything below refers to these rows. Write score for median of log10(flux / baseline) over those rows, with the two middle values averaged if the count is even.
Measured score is -0.120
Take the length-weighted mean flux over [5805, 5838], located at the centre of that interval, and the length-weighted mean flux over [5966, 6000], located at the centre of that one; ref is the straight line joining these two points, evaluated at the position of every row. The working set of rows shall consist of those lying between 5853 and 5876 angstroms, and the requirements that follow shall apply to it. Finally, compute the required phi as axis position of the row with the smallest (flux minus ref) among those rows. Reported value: 5859.16 angstroms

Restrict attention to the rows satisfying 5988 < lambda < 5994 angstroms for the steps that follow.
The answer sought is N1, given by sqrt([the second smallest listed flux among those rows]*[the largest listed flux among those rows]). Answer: 16.0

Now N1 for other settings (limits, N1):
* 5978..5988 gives 16.0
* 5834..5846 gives 17.5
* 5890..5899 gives 12.1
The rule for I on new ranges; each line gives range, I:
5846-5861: 5847.04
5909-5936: 5931.11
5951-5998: 5965.35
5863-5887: 5865.91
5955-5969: 5965.35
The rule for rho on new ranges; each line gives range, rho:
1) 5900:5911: 0.0032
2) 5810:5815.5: 0.0014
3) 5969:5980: 0.0012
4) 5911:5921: 0.0004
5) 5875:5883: 0.0031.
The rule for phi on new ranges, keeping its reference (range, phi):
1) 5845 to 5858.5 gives 5857.82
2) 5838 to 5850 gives 5849.73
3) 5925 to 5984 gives 5943.41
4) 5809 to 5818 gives 5812.14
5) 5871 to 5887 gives 5886.21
